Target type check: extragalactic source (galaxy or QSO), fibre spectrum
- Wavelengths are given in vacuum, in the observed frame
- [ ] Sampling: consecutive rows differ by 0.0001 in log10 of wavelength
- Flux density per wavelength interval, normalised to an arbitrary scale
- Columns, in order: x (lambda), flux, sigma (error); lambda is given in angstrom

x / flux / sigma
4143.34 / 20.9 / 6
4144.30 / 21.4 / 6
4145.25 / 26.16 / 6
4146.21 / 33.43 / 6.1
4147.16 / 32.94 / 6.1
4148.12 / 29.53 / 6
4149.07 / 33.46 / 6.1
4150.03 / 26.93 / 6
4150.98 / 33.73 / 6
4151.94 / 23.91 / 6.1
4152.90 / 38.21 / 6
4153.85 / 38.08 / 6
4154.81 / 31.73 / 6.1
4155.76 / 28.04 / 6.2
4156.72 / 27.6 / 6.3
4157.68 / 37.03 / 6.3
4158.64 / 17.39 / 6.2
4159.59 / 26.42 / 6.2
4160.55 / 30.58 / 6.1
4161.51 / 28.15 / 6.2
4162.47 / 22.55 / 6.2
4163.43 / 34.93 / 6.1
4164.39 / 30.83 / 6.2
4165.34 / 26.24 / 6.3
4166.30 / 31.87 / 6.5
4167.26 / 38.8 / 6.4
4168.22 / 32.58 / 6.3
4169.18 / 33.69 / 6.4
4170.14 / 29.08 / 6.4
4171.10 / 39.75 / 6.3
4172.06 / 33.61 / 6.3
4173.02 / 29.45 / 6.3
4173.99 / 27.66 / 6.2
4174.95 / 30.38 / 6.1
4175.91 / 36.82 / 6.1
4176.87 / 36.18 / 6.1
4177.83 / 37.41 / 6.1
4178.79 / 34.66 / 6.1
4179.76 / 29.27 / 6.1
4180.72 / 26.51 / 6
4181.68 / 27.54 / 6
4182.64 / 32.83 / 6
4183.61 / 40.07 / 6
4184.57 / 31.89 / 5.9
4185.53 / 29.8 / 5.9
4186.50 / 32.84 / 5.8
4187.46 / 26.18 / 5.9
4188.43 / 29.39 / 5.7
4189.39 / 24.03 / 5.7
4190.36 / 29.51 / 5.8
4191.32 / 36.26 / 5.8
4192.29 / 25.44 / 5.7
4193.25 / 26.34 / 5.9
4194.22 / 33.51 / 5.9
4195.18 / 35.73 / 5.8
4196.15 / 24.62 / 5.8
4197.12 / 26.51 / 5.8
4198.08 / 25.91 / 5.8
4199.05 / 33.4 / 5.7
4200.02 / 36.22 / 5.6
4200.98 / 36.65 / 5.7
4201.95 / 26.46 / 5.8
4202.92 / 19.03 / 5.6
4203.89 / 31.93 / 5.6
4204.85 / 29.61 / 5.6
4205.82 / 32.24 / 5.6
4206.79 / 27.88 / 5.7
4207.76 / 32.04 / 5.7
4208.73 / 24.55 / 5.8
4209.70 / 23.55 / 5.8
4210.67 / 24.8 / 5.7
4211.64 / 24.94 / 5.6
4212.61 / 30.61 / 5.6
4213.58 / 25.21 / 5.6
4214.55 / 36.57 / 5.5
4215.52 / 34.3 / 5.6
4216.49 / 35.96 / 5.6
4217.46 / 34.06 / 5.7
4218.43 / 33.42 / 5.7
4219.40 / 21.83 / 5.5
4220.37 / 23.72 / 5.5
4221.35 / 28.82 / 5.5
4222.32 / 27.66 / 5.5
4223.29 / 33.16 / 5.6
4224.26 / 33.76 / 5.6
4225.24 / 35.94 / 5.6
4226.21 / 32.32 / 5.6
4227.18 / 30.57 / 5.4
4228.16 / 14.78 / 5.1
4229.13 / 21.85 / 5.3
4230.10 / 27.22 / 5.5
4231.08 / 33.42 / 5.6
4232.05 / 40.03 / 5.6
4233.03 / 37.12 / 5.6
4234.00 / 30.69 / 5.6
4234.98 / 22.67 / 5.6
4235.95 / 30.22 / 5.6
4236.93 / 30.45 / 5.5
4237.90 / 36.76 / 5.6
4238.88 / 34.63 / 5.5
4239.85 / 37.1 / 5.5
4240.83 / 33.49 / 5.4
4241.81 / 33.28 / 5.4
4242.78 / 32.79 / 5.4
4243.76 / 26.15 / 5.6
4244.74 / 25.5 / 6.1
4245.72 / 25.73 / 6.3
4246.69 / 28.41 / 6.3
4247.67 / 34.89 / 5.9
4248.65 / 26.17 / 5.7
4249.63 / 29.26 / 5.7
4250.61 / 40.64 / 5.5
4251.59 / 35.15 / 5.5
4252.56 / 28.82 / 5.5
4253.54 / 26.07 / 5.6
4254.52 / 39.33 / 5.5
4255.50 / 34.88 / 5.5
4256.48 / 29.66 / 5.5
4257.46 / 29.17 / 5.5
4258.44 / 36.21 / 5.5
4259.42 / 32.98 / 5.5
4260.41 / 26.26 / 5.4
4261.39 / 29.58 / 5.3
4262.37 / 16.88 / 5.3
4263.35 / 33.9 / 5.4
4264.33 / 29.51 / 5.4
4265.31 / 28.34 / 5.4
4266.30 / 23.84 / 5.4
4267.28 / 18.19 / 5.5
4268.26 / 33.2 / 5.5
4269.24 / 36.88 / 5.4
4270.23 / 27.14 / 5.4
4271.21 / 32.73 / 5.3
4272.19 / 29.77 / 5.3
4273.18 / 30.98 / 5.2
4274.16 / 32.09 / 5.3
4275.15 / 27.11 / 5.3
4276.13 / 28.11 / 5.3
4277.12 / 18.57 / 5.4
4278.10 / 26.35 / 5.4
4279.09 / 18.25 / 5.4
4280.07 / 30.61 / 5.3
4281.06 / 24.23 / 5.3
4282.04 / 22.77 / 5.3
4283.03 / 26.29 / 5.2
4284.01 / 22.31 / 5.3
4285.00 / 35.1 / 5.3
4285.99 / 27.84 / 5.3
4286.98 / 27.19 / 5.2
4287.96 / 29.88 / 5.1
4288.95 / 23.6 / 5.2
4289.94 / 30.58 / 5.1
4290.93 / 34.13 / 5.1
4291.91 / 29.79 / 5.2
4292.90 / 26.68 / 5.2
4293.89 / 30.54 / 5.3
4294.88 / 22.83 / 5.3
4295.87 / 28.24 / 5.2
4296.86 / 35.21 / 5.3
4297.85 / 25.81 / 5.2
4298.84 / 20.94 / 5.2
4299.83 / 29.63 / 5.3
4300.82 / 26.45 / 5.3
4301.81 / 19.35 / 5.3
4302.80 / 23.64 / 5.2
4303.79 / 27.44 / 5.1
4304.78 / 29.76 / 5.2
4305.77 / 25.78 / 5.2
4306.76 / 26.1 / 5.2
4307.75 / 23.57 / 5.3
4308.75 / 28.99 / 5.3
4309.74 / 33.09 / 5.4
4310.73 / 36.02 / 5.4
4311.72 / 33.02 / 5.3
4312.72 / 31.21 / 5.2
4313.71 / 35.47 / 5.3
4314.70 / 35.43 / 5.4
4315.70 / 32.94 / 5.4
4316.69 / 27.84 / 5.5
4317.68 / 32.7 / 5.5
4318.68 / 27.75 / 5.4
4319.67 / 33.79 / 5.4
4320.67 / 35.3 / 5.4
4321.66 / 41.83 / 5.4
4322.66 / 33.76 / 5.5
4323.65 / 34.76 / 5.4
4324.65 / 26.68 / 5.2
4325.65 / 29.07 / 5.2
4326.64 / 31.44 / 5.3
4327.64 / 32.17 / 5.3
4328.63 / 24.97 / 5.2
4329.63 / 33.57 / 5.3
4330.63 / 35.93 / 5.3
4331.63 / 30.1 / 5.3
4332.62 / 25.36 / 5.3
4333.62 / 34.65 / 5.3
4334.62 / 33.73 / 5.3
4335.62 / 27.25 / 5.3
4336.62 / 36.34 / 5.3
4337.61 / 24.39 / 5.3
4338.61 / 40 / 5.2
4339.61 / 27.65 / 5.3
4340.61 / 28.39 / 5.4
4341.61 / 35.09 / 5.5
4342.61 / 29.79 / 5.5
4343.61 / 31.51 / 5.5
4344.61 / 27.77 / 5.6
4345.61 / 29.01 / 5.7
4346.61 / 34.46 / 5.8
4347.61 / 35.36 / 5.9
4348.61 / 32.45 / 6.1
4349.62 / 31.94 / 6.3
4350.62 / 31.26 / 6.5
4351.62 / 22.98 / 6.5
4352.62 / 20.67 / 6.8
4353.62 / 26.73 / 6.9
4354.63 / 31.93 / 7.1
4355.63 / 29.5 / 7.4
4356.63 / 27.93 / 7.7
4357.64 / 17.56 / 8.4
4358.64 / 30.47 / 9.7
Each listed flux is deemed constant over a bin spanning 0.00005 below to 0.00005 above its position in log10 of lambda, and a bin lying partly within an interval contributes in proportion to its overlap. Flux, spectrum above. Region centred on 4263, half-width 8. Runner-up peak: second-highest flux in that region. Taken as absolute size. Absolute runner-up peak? 36.2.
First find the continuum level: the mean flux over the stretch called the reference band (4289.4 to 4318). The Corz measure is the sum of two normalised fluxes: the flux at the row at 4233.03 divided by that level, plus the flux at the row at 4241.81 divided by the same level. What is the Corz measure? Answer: 2.42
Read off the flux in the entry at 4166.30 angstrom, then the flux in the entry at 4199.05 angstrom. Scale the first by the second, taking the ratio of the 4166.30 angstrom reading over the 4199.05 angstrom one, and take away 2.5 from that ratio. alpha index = -1.55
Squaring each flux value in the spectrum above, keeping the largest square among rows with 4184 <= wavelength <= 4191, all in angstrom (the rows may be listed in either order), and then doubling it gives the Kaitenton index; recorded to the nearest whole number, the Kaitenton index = 2157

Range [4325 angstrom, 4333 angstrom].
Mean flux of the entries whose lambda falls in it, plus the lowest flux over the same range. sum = 55.3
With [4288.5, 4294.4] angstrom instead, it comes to 52.8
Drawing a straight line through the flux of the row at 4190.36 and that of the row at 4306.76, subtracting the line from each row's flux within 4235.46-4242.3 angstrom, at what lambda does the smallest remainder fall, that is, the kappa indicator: 4235.95 angstrom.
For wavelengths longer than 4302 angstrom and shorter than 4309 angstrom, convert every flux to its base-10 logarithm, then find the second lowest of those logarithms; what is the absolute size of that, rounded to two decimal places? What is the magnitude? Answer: 1.37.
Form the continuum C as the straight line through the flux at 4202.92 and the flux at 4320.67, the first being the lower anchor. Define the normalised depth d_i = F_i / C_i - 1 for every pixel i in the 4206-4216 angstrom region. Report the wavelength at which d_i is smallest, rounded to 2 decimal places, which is 4209.70 angstrom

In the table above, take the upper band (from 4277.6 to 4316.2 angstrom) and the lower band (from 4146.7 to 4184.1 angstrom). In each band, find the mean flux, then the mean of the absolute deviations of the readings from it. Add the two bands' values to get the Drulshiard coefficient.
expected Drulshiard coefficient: 7.9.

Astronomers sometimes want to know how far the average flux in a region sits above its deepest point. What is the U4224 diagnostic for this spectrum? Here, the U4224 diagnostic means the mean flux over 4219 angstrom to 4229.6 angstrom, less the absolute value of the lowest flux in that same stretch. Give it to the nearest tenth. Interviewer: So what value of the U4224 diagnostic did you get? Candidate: 12.9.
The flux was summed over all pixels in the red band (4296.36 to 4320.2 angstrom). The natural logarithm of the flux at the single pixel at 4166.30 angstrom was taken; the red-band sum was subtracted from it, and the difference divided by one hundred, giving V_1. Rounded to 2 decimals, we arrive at -6.98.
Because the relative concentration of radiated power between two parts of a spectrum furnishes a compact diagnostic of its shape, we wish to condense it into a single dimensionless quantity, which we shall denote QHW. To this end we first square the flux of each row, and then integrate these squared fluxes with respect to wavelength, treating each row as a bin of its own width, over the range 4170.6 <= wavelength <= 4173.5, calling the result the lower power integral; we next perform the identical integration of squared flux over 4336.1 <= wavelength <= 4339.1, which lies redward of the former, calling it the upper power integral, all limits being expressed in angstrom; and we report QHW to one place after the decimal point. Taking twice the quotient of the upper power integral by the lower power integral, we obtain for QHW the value 2.0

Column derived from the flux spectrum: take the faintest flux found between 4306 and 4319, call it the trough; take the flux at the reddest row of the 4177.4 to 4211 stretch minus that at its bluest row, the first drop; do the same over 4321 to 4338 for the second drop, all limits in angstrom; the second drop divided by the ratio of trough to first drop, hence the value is 9.3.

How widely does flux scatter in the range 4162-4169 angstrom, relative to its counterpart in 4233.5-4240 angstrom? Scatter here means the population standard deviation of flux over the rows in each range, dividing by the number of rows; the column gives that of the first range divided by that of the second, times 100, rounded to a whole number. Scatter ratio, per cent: 108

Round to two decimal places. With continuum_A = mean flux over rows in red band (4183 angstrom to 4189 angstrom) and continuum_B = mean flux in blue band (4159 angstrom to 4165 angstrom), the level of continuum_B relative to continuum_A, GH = 0.91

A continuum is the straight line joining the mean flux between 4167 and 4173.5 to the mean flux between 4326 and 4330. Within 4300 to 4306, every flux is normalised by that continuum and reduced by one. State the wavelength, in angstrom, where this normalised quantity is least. 4301.81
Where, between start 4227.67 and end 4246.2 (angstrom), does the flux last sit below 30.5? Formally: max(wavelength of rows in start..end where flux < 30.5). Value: 4245.72 angstrom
